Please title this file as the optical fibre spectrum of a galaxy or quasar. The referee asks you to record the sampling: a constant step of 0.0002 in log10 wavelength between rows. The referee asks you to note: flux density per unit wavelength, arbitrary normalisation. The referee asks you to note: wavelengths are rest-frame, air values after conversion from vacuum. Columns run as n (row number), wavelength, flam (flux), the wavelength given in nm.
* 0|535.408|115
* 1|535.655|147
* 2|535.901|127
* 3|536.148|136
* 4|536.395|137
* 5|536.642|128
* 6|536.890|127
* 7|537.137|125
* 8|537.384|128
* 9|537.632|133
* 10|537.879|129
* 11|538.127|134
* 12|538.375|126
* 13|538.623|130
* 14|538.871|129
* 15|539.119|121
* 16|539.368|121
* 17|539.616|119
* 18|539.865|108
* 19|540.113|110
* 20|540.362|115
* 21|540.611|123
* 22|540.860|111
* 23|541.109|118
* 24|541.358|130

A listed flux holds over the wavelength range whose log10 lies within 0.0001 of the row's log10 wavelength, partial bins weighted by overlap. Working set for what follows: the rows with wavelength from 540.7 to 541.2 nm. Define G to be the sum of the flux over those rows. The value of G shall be 229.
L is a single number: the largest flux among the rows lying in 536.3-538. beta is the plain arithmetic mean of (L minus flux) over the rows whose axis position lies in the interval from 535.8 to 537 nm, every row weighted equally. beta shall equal 6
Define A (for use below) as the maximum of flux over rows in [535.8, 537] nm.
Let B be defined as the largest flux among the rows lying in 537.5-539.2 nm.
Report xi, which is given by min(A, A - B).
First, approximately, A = 137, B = 134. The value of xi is 3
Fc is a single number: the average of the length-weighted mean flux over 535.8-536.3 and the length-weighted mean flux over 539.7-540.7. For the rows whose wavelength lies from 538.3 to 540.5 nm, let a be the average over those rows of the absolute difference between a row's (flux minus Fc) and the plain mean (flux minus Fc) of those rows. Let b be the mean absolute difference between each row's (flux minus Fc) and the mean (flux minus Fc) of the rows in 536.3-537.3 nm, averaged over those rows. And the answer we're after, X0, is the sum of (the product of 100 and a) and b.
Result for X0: 616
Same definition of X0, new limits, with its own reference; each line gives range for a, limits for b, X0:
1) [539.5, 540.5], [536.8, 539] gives 402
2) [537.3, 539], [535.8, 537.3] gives 217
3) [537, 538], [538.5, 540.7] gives 231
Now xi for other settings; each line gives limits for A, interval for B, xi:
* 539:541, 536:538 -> -14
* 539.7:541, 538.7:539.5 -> -6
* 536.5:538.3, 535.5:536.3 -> -13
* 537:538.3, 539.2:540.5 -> 13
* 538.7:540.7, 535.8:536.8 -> -8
